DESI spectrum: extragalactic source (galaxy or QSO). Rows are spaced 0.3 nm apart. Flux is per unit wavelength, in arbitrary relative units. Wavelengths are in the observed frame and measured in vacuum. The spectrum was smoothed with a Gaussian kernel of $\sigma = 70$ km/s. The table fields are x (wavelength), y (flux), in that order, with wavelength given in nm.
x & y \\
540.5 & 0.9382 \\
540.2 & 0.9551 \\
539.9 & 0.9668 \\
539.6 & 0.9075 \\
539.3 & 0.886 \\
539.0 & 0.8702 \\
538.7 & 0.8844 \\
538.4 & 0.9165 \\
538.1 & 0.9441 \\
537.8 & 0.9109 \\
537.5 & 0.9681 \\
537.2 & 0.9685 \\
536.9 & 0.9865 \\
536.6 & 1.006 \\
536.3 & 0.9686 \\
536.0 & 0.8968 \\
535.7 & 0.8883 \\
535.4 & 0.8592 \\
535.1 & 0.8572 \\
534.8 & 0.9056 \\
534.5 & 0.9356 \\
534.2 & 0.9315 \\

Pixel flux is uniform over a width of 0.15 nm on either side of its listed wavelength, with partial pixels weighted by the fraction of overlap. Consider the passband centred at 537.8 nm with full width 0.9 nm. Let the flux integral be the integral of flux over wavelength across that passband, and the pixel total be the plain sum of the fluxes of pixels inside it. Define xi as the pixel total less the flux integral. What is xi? 1.98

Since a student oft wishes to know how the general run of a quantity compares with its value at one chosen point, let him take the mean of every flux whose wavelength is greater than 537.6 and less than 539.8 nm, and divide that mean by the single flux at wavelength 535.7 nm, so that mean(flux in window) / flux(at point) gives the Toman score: 1.02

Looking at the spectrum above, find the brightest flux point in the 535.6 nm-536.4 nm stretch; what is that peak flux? 0.9686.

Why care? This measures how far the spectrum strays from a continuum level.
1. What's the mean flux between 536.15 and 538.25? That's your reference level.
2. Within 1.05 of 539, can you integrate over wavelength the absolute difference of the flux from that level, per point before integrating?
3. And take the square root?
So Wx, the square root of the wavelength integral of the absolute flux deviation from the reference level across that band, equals 0.34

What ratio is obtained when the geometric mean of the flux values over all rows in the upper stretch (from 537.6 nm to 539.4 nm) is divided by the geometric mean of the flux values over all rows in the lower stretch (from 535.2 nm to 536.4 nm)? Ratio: 1.00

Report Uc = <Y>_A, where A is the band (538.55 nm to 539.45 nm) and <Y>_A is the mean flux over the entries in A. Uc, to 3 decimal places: 0.880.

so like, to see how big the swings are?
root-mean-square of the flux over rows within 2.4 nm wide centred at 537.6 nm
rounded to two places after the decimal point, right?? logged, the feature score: 0.95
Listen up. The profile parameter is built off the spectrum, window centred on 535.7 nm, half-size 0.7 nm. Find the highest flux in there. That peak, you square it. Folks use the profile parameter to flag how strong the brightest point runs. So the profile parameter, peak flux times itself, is 0.94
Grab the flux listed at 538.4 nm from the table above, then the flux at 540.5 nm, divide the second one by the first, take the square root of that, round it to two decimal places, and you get 1.01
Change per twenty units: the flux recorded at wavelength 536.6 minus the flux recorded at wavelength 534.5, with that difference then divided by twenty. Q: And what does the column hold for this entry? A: 0.004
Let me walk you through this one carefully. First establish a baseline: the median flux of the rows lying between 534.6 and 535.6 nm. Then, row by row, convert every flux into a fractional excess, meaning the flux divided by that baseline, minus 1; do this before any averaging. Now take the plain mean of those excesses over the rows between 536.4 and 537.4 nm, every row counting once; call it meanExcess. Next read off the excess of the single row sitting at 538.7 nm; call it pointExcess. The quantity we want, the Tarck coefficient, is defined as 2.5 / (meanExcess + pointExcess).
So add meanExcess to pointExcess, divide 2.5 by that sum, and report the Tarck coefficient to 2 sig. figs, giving 14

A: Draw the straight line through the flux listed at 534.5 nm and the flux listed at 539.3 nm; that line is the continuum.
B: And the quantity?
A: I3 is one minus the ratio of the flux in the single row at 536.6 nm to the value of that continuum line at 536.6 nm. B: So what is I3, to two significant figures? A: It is -0.10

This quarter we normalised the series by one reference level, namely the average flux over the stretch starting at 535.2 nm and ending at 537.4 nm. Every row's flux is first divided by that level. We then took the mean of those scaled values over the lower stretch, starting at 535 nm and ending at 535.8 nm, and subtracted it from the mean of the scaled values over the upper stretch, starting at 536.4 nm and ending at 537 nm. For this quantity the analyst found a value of 0.14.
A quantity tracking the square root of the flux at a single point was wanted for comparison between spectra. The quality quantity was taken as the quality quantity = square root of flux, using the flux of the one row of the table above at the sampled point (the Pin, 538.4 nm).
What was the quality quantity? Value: 0.957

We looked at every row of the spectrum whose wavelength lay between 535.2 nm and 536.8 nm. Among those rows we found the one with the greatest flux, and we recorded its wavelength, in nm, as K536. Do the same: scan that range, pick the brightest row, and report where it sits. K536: 536.6 nm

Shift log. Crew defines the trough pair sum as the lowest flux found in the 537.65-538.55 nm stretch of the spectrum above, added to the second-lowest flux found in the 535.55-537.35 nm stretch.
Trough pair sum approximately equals 1.81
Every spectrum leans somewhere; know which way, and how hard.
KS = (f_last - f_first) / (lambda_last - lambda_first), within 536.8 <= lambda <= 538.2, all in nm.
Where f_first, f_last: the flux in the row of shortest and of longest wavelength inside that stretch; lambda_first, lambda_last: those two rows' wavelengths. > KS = -0.04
